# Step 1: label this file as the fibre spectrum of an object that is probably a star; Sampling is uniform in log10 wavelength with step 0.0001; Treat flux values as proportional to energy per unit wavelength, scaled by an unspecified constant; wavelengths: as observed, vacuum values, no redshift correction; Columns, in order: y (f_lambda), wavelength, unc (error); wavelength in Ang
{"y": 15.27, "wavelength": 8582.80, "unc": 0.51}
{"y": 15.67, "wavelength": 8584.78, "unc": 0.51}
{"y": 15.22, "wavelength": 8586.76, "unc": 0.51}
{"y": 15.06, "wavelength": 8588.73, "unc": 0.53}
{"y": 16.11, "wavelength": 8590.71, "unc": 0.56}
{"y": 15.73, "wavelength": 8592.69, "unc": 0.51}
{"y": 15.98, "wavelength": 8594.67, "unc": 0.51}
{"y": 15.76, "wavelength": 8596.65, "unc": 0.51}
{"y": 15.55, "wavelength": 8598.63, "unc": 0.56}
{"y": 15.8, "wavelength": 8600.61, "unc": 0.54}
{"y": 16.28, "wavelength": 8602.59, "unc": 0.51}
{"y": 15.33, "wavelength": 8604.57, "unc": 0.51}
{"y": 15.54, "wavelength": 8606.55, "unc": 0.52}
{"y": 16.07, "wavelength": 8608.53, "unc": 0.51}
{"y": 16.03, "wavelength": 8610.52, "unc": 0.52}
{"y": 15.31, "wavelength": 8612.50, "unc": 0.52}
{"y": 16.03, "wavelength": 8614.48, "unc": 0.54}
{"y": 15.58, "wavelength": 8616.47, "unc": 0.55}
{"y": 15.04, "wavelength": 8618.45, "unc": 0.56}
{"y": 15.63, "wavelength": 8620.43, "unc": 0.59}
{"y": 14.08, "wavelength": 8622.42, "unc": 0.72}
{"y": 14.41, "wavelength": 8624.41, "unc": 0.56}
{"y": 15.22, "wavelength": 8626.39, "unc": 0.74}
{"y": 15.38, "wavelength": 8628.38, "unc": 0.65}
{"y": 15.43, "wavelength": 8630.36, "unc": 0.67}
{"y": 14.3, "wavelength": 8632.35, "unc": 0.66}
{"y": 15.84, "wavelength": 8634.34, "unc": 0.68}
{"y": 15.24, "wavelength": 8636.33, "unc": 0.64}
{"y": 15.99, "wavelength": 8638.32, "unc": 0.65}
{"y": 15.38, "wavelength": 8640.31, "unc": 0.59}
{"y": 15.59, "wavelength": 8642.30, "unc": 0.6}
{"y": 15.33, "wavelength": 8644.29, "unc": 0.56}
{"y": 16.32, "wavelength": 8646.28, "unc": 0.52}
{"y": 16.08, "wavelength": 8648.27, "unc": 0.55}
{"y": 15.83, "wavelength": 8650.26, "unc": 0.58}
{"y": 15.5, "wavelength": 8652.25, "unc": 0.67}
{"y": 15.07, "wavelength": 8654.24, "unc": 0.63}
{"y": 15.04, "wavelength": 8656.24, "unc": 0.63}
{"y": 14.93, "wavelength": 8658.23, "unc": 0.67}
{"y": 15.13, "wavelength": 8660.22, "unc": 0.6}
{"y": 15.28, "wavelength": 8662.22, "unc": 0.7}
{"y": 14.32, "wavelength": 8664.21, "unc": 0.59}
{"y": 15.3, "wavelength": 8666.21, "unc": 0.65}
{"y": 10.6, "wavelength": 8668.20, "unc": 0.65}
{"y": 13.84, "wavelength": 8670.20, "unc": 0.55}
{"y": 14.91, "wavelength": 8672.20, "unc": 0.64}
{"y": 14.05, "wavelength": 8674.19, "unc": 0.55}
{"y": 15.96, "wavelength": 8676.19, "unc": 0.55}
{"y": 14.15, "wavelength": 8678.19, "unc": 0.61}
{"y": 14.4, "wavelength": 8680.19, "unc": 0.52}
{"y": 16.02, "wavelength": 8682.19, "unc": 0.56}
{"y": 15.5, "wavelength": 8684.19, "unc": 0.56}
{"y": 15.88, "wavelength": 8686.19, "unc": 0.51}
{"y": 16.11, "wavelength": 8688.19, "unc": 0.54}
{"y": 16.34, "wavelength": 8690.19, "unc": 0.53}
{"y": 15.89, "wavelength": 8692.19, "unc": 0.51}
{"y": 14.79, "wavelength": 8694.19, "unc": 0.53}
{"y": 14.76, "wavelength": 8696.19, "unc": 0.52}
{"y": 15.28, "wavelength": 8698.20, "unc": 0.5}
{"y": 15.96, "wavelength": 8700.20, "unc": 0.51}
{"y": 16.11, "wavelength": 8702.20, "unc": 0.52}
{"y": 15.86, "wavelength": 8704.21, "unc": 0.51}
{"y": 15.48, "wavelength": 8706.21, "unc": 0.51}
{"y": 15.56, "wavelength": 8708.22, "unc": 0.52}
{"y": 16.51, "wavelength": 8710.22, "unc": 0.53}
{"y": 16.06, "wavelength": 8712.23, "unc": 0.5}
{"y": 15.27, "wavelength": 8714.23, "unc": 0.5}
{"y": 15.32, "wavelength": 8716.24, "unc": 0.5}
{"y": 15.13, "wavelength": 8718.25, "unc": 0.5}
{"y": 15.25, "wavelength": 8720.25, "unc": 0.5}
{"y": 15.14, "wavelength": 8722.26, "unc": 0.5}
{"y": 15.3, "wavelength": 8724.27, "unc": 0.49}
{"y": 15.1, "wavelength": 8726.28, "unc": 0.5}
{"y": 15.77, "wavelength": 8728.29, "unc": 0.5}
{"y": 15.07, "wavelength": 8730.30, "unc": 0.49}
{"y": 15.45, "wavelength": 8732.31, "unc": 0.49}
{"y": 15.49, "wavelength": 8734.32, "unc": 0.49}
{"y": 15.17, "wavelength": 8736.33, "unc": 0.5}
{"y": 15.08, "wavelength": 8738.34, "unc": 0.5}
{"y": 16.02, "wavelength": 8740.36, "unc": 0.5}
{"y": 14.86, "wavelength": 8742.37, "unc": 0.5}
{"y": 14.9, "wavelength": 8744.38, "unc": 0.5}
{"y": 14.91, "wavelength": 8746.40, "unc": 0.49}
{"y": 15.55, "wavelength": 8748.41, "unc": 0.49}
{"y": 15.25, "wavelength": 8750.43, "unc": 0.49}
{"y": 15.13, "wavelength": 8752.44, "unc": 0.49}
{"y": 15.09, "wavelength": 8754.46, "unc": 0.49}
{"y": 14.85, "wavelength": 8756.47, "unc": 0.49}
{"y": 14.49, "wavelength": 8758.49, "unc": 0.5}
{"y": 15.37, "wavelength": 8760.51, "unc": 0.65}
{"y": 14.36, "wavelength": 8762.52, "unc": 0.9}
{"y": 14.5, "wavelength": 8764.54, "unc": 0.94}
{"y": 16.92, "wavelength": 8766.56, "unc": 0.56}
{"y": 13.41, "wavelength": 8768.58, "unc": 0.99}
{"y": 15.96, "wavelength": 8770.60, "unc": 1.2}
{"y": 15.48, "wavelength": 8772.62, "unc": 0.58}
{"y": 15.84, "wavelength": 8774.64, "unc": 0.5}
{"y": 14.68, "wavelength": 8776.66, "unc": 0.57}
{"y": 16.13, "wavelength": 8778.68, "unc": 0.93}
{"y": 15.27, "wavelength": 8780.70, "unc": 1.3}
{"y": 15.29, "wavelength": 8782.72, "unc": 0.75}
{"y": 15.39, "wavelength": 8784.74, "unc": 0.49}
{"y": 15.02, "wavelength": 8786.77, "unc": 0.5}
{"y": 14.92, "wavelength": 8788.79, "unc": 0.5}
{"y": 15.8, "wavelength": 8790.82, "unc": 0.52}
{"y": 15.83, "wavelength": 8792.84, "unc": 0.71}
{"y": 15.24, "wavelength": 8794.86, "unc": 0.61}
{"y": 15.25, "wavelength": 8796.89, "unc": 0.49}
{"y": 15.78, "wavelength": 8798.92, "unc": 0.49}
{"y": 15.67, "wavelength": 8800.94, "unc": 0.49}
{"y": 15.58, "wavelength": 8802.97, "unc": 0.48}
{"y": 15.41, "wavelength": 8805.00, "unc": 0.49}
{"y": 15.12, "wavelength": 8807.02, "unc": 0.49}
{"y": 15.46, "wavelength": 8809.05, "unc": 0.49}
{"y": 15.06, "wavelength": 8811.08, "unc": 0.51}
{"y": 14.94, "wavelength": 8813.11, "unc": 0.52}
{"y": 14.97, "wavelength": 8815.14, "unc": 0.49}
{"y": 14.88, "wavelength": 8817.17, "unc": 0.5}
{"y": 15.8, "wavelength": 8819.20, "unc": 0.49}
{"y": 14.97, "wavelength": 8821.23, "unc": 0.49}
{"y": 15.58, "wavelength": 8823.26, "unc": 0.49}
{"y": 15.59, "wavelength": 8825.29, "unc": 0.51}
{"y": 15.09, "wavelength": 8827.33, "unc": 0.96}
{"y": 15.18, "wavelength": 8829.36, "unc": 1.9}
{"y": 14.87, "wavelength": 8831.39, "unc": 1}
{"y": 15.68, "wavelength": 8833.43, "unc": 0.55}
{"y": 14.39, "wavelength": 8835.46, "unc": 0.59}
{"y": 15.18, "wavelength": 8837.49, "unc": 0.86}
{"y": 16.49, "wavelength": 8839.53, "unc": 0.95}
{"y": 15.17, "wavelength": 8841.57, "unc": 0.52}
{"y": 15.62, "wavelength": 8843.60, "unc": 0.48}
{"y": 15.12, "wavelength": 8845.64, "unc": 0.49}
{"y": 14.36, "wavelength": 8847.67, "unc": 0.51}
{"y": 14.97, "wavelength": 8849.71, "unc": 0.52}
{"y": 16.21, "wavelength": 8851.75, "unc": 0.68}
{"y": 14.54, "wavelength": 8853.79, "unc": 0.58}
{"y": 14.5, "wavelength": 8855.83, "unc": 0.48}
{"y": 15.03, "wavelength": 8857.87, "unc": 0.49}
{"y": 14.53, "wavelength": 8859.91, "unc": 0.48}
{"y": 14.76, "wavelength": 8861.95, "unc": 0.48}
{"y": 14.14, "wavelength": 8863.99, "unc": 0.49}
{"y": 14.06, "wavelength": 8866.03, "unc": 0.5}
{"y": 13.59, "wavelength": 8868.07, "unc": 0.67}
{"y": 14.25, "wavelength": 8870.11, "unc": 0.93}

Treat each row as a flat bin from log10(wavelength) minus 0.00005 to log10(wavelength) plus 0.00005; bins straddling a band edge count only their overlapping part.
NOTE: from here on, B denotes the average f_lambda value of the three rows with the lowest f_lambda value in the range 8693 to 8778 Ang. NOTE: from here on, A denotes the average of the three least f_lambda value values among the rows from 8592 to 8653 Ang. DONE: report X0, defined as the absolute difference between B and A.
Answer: 0.2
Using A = 14.3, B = 14.1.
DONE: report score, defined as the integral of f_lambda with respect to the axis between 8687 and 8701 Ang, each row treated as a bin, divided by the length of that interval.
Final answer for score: 15.6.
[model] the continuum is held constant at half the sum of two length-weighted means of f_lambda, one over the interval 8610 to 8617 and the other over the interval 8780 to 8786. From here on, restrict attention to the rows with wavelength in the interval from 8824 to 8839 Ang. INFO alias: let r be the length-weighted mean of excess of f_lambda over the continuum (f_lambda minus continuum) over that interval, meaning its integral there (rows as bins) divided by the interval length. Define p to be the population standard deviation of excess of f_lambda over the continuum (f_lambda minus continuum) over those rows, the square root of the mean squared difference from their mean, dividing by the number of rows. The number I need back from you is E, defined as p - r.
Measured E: 0.7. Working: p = 0.40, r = -0.32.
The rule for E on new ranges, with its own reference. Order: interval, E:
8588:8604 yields 0.1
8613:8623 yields 0.9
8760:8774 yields 1.4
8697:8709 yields 0.1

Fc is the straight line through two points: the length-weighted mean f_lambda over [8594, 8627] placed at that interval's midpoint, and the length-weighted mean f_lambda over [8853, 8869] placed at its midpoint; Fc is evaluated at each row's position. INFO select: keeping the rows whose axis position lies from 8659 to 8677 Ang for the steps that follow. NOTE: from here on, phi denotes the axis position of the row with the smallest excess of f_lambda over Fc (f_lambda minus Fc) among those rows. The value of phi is 8668.20 Ang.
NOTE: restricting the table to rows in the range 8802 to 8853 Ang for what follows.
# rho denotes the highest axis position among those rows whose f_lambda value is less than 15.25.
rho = 8849.71 Ang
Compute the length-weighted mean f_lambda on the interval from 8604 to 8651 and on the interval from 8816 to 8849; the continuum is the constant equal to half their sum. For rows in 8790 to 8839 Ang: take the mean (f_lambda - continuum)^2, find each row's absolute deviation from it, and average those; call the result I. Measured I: 0.11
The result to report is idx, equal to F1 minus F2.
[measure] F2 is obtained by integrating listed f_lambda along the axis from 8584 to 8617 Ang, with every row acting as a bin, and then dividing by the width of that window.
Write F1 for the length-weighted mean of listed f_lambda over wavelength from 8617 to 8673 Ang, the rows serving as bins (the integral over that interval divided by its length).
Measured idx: -0.67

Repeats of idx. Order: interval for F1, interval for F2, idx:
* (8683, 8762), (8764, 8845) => 0.07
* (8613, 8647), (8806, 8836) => 0.15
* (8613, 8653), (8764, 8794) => 0.03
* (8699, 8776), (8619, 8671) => 0.29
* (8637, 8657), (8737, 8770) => 0.56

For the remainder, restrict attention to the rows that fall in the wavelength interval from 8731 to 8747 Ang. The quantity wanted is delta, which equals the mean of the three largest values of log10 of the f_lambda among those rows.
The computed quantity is 1.19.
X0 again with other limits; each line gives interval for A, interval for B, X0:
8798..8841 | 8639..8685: 1.9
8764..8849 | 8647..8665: 0.7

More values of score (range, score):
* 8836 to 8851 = 15.3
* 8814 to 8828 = 15.3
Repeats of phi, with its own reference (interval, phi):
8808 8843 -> 8835.46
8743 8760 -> 8758.49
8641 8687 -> 8668.20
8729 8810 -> 8768.58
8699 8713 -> 8706.21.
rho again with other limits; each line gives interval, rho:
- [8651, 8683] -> 8680.19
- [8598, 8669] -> 8668.20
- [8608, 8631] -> 8626.39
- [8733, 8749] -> 8746.40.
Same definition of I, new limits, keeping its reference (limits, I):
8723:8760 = 0.13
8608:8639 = 0.36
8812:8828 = 0.06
